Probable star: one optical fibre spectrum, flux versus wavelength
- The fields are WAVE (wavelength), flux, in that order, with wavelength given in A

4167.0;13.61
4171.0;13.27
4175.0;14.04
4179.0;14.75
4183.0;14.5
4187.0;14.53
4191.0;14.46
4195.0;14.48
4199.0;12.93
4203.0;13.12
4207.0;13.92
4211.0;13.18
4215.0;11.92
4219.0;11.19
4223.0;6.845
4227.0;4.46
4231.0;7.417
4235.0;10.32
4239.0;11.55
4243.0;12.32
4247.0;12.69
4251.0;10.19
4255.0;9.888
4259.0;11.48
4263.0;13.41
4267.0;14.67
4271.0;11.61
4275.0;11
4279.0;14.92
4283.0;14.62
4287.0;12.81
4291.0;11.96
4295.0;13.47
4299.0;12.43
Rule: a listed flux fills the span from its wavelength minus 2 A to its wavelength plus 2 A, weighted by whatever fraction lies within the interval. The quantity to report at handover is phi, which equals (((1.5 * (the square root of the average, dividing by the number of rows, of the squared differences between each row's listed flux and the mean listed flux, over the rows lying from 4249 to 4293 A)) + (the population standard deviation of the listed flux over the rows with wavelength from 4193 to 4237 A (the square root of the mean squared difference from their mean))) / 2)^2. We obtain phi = 8.1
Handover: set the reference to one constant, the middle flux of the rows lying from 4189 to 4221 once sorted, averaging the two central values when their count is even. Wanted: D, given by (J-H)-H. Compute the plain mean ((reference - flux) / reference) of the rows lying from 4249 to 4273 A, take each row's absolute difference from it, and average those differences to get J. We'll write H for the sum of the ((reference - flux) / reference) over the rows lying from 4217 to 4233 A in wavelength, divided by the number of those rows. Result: -0.8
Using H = 0.43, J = 0.110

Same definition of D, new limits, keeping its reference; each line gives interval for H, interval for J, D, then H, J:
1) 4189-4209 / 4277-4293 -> 0.2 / -0.05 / 0.091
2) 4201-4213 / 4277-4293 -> 0.1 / -0.02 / 0.091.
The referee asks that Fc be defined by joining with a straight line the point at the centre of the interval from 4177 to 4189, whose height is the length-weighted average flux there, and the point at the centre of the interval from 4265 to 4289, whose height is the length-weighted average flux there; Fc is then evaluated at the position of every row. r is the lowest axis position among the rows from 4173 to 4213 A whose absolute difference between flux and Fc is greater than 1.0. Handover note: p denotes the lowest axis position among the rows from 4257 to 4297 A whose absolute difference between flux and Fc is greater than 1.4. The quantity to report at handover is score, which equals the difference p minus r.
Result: 60 A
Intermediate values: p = 4259.0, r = 4199.0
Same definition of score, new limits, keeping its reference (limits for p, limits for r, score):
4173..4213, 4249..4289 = -52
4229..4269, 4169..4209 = 60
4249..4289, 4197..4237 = 52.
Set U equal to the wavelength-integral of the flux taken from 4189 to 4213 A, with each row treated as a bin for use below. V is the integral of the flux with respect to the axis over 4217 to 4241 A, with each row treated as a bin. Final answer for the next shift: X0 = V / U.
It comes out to 0.63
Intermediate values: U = 328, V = 207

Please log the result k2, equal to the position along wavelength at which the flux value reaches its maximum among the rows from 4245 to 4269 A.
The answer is 4267.0 A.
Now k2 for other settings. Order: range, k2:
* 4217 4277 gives 4267.0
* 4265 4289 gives 4279.0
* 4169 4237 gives 4179.0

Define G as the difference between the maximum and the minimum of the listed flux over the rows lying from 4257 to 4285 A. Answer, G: 3.9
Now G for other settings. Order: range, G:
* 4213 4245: 7.9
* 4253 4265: 3.5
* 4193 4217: 2.6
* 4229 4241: 4.1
